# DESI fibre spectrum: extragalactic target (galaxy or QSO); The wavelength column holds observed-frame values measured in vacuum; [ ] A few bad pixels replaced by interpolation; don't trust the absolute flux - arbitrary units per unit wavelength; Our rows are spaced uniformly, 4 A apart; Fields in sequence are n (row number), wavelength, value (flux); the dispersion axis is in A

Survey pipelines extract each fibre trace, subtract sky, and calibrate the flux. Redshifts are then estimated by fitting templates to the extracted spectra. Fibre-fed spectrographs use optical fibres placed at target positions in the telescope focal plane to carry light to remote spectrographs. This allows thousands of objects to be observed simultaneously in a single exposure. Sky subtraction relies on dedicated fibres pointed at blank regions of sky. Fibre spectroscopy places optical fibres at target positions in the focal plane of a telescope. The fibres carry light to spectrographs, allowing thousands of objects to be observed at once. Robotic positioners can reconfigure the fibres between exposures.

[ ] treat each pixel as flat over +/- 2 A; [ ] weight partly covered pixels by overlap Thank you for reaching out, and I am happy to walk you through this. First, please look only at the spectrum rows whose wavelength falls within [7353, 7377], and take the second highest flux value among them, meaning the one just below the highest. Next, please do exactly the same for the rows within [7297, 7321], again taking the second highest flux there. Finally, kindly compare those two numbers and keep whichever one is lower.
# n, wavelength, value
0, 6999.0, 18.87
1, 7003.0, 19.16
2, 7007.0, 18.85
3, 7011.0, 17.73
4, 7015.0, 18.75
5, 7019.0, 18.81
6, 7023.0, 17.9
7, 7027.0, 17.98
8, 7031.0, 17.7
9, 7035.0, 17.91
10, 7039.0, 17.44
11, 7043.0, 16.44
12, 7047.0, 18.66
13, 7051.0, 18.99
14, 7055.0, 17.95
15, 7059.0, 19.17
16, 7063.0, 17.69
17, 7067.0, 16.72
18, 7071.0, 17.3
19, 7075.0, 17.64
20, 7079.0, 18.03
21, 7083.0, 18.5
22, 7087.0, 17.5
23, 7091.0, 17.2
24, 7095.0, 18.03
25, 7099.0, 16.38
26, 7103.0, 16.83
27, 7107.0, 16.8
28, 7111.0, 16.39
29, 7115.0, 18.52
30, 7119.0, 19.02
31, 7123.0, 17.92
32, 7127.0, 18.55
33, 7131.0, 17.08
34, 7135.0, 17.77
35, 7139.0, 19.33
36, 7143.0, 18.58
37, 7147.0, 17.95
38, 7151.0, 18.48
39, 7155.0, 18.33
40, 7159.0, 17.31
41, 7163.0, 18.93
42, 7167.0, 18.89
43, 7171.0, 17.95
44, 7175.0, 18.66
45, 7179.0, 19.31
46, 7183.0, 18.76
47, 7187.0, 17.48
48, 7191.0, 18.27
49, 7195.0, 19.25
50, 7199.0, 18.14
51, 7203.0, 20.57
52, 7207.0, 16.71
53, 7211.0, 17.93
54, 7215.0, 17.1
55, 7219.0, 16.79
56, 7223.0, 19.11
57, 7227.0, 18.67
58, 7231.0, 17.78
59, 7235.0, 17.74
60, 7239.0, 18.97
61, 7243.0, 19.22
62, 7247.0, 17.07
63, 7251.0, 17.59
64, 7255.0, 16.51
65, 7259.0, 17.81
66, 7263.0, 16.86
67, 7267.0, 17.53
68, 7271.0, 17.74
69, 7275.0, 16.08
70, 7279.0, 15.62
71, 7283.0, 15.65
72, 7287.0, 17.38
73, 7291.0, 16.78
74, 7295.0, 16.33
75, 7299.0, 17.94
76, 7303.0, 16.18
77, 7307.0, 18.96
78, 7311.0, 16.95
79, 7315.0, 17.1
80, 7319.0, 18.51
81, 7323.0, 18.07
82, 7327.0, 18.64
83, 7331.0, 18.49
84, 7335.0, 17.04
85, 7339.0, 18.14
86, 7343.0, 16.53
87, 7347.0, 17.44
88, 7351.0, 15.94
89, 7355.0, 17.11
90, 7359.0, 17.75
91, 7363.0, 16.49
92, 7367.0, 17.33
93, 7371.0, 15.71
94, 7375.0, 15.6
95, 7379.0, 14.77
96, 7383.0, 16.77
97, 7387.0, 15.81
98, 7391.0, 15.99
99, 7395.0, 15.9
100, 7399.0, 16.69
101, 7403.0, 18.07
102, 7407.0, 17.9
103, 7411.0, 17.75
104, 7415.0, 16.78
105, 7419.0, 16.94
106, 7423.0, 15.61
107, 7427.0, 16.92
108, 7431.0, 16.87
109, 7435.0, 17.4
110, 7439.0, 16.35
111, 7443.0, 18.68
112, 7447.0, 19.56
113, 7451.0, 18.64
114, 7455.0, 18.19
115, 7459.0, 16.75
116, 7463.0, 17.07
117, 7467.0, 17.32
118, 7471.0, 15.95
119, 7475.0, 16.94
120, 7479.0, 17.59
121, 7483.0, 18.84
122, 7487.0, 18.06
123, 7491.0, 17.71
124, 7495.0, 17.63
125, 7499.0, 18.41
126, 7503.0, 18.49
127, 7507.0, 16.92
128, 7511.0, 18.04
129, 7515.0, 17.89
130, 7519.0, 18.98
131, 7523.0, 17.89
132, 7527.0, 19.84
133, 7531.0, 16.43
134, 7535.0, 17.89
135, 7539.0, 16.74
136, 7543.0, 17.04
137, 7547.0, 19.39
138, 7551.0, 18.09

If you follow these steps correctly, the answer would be 17.3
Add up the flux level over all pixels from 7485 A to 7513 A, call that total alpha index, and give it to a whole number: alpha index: 125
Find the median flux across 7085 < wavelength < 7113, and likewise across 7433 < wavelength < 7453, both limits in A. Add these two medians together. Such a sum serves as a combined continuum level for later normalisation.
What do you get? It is 35.5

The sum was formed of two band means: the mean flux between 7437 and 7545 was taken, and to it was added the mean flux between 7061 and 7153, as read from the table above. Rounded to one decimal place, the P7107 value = 35.5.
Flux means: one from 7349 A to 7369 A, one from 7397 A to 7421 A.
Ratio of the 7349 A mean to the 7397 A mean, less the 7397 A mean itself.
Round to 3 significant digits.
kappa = -16.4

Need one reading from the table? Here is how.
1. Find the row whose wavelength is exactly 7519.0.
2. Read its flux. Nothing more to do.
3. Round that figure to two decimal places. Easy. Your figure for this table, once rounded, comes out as 18.98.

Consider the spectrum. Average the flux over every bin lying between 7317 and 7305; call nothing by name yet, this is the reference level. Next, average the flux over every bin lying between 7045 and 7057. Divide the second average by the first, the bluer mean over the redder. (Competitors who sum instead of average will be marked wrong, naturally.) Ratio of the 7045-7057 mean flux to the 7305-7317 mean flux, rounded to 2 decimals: 1.05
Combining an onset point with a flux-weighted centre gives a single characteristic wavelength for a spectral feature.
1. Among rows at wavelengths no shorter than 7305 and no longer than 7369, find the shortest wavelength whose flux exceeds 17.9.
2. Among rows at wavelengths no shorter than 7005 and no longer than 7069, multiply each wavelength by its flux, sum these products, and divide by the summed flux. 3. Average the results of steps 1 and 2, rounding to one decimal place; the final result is 7171.9 A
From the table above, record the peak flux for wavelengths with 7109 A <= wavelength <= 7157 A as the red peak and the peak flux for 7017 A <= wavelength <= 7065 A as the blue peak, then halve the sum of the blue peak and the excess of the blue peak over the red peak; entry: 9.5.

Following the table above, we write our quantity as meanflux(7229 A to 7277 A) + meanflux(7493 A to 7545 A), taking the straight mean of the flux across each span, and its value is 35.4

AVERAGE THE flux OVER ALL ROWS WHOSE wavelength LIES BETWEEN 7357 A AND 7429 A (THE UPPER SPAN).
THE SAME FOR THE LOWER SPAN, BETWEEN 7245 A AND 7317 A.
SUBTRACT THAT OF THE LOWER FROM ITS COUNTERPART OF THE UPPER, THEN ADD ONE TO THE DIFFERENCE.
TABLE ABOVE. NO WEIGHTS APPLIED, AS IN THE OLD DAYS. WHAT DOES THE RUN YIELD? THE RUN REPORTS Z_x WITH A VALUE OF 0.6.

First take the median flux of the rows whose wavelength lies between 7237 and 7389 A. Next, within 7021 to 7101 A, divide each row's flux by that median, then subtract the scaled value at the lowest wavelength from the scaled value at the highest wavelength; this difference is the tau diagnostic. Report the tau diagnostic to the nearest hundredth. -0.09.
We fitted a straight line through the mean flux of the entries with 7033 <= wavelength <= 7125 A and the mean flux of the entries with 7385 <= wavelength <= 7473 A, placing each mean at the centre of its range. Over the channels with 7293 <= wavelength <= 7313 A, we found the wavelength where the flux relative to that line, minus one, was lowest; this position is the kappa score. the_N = 7303.0 A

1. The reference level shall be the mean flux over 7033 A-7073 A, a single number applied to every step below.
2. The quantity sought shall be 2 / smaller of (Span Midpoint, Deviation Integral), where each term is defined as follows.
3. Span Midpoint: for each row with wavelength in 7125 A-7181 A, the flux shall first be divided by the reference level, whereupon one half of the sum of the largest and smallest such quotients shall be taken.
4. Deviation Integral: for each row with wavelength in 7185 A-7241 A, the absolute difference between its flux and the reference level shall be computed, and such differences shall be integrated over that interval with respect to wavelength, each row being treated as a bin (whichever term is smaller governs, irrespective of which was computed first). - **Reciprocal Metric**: 1.96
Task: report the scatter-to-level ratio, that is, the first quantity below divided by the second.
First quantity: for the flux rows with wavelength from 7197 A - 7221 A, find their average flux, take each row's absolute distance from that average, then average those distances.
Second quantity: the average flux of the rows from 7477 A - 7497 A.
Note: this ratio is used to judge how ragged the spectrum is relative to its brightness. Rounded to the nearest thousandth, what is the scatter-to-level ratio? 0.056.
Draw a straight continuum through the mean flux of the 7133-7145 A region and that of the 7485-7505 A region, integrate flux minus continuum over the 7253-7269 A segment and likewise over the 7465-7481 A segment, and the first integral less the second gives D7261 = -1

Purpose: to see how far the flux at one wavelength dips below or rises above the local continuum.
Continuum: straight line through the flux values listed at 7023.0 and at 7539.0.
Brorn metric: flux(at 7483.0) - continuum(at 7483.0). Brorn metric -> 2.0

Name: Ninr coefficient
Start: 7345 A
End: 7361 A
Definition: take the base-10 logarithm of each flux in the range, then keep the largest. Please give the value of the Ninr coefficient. 1.25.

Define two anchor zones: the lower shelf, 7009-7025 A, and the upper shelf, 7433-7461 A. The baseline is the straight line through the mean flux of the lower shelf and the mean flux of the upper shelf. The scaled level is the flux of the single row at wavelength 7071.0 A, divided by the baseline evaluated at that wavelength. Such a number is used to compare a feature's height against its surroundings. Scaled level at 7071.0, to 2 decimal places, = 0.95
